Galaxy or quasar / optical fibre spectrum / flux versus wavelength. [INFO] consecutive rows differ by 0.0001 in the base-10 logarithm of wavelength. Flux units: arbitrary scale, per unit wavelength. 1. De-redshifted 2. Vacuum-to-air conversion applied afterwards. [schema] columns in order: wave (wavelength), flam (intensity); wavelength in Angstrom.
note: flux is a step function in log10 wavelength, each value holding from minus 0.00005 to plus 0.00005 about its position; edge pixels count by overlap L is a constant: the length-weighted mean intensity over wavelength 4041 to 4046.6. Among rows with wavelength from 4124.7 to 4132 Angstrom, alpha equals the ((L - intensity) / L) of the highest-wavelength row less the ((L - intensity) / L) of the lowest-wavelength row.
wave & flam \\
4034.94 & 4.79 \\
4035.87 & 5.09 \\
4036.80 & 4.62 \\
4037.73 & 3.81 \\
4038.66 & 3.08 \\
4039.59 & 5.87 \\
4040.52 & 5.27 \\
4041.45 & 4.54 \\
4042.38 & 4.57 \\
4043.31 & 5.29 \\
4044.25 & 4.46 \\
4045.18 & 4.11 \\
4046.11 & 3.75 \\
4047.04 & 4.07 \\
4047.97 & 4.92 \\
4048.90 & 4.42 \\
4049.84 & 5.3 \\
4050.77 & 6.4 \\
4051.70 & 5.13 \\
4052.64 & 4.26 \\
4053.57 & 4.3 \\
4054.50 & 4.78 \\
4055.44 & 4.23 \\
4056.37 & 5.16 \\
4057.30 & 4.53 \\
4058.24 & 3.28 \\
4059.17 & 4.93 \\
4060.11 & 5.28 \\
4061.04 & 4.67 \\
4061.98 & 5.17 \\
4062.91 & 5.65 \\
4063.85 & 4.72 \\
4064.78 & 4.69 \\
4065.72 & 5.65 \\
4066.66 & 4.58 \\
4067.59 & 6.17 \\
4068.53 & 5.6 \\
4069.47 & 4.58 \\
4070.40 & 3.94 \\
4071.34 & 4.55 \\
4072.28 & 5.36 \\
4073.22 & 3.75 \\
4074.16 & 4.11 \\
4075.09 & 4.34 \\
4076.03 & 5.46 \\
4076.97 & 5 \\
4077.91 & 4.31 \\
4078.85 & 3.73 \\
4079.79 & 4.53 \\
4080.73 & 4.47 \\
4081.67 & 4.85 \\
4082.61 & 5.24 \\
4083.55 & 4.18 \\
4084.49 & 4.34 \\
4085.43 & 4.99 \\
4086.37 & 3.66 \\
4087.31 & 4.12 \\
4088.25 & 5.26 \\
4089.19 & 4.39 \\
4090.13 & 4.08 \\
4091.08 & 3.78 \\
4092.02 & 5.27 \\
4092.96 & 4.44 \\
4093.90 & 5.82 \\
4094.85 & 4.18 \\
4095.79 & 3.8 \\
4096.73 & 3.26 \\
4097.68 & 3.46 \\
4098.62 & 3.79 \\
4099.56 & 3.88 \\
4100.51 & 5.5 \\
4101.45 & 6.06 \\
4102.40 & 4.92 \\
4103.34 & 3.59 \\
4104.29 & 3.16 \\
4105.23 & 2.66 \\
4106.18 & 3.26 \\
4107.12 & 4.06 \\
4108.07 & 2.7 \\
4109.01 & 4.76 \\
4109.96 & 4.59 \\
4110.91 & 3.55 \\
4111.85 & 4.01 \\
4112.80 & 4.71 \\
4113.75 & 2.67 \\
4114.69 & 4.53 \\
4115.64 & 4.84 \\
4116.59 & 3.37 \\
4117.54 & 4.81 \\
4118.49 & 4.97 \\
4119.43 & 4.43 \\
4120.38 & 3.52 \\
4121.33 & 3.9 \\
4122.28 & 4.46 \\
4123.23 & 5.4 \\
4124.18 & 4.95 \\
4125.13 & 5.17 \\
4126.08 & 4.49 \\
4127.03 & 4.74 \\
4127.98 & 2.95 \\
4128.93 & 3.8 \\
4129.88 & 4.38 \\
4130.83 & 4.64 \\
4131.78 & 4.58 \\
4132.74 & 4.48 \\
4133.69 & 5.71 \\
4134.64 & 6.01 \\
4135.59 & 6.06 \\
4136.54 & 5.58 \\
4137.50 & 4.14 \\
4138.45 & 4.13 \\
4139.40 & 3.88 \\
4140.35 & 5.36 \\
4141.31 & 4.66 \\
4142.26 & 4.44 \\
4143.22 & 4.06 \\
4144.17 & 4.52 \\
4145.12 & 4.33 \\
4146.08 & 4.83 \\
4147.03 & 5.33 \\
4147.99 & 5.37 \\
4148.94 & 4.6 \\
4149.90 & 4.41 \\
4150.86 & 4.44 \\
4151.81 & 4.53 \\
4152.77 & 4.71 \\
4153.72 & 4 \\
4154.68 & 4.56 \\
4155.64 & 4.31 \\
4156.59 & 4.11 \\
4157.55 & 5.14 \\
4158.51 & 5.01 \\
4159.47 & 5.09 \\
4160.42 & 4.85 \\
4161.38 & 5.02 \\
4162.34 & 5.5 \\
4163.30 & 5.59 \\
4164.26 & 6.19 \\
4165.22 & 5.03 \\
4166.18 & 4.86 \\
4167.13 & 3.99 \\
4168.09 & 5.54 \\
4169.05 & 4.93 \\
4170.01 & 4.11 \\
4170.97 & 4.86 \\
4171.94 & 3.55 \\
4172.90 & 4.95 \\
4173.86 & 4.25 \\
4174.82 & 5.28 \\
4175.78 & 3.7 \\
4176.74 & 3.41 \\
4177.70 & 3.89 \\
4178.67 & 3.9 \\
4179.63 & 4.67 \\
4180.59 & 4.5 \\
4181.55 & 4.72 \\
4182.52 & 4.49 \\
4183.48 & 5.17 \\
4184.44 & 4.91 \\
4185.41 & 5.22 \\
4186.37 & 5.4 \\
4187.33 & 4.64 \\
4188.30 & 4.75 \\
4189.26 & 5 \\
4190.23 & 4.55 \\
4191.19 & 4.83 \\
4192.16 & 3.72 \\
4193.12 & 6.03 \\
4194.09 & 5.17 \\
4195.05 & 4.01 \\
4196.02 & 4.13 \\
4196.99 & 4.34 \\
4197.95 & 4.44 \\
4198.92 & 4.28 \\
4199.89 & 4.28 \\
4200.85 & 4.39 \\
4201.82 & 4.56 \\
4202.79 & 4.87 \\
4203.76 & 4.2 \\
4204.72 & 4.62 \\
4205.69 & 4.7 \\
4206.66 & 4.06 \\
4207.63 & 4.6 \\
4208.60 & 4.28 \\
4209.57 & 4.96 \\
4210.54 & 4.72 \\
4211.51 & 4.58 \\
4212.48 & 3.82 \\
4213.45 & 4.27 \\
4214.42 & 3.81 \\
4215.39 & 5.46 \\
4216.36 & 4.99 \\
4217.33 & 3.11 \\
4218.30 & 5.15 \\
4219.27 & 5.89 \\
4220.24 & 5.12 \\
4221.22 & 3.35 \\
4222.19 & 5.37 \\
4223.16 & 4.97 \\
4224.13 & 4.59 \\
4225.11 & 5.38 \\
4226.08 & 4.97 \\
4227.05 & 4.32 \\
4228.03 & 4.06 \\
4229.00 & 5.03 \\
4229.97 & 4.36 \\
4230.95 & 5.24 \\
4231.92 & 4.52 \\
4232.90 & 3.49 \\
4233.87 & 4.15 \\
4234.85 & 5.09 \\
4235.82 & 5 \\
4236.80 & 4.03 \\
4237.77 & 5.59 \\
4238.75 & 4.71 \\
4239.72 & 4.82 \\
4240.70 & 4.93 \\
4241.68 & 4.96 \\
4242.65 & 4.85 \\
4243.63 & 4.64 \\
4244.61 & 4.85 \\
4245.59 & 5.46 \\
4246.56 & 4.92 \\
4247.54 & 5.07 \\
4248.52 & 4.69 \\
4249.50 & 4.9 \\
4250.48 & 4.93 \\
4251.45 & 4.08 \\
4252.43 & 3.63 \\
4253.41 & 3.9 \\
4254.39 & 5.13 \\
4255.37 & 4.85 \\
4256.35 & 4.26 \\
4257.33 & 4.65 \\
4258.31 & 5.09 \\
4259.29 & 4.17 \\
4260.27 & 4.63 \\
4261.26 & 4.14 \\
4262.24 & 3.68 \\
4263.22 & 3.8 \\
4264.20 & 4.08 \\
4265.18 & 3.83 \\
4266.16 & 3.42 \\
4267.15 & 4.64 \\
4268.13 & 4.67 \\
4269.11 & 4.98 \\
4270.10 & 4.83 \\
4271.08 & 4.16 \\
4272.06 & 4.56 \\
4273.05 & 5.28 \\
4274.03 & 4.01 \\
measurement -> 0.13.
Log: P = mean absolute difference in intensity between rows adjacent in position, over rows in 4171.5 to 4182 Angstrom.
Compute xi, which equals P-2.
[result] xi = -1.3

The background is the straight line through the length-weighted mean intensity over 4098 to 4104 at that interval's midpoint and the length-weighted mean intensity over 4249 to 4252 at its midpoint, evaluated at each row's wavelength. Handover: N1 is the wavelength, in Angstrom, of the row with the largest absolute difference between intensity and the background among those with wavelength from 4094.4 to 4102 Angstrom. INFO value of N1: 4101.45 Angstrom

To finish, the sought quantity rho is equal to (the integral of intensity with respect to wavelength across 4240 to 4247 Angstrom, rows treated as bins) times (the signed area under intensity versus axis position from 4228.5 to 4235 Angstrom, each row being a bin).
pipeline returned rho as 1017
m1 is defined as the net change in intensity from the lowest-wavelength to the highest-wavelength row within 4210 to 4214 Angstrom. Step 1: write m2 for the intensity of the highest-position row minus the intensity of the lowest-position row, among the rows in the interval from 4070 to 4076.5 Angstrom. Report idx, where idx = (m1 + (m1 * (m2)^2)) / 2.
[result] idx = -0.7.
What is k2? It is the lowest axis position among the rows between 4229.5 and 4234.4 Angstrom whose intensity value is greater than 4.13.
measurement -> 4229.97 Angstrom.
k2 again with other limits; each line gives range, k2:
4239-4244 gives 4239.72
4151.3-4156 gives 4151.81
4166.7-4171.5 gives 4168.09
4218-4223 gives 4218.30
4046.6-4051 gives 4047.97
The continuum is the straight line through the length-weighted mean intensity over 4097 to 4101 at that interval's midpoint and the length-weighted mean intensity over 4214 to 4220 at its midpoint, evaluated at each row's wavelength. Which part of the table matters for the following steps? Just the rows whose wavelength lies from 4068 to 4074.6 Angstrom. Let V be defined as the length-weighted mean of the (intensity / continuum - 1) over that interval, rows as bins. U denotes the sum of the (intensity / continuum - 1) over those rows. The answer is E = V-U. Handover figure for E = -0.88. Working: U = 1.0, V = 0.15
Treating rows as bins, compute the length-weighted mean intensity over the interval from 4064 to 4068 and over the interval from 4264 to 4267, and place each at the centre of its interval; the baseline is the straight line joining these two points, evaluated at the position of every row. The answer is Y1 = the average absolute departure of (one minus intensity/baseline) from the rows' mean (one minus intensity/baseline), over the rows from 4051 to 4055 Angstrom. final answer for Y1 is 0.064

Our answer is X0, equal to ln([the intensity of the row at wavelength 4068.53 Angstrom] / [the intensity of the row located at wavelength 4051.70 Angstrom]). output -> 0.09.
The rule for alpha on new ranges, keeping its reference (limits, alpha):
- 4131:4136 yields -0.33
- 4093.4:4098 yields 0.53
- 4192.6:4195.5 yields 0.45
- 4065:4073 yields 0.07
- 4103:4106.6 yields 0.07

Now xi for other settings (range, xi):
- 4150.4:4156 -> -1.6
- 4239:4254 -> -1.7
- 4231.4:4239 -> -1.1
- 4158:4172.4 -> -1.4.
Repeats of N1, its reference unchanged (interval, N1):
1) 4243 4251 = 4245.59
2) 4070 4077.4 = 4076.03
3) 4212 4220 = 4217.33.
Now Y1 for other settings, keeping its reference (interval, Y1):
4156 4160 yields 0.080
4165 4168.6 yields 0.095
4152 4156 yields 0.051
